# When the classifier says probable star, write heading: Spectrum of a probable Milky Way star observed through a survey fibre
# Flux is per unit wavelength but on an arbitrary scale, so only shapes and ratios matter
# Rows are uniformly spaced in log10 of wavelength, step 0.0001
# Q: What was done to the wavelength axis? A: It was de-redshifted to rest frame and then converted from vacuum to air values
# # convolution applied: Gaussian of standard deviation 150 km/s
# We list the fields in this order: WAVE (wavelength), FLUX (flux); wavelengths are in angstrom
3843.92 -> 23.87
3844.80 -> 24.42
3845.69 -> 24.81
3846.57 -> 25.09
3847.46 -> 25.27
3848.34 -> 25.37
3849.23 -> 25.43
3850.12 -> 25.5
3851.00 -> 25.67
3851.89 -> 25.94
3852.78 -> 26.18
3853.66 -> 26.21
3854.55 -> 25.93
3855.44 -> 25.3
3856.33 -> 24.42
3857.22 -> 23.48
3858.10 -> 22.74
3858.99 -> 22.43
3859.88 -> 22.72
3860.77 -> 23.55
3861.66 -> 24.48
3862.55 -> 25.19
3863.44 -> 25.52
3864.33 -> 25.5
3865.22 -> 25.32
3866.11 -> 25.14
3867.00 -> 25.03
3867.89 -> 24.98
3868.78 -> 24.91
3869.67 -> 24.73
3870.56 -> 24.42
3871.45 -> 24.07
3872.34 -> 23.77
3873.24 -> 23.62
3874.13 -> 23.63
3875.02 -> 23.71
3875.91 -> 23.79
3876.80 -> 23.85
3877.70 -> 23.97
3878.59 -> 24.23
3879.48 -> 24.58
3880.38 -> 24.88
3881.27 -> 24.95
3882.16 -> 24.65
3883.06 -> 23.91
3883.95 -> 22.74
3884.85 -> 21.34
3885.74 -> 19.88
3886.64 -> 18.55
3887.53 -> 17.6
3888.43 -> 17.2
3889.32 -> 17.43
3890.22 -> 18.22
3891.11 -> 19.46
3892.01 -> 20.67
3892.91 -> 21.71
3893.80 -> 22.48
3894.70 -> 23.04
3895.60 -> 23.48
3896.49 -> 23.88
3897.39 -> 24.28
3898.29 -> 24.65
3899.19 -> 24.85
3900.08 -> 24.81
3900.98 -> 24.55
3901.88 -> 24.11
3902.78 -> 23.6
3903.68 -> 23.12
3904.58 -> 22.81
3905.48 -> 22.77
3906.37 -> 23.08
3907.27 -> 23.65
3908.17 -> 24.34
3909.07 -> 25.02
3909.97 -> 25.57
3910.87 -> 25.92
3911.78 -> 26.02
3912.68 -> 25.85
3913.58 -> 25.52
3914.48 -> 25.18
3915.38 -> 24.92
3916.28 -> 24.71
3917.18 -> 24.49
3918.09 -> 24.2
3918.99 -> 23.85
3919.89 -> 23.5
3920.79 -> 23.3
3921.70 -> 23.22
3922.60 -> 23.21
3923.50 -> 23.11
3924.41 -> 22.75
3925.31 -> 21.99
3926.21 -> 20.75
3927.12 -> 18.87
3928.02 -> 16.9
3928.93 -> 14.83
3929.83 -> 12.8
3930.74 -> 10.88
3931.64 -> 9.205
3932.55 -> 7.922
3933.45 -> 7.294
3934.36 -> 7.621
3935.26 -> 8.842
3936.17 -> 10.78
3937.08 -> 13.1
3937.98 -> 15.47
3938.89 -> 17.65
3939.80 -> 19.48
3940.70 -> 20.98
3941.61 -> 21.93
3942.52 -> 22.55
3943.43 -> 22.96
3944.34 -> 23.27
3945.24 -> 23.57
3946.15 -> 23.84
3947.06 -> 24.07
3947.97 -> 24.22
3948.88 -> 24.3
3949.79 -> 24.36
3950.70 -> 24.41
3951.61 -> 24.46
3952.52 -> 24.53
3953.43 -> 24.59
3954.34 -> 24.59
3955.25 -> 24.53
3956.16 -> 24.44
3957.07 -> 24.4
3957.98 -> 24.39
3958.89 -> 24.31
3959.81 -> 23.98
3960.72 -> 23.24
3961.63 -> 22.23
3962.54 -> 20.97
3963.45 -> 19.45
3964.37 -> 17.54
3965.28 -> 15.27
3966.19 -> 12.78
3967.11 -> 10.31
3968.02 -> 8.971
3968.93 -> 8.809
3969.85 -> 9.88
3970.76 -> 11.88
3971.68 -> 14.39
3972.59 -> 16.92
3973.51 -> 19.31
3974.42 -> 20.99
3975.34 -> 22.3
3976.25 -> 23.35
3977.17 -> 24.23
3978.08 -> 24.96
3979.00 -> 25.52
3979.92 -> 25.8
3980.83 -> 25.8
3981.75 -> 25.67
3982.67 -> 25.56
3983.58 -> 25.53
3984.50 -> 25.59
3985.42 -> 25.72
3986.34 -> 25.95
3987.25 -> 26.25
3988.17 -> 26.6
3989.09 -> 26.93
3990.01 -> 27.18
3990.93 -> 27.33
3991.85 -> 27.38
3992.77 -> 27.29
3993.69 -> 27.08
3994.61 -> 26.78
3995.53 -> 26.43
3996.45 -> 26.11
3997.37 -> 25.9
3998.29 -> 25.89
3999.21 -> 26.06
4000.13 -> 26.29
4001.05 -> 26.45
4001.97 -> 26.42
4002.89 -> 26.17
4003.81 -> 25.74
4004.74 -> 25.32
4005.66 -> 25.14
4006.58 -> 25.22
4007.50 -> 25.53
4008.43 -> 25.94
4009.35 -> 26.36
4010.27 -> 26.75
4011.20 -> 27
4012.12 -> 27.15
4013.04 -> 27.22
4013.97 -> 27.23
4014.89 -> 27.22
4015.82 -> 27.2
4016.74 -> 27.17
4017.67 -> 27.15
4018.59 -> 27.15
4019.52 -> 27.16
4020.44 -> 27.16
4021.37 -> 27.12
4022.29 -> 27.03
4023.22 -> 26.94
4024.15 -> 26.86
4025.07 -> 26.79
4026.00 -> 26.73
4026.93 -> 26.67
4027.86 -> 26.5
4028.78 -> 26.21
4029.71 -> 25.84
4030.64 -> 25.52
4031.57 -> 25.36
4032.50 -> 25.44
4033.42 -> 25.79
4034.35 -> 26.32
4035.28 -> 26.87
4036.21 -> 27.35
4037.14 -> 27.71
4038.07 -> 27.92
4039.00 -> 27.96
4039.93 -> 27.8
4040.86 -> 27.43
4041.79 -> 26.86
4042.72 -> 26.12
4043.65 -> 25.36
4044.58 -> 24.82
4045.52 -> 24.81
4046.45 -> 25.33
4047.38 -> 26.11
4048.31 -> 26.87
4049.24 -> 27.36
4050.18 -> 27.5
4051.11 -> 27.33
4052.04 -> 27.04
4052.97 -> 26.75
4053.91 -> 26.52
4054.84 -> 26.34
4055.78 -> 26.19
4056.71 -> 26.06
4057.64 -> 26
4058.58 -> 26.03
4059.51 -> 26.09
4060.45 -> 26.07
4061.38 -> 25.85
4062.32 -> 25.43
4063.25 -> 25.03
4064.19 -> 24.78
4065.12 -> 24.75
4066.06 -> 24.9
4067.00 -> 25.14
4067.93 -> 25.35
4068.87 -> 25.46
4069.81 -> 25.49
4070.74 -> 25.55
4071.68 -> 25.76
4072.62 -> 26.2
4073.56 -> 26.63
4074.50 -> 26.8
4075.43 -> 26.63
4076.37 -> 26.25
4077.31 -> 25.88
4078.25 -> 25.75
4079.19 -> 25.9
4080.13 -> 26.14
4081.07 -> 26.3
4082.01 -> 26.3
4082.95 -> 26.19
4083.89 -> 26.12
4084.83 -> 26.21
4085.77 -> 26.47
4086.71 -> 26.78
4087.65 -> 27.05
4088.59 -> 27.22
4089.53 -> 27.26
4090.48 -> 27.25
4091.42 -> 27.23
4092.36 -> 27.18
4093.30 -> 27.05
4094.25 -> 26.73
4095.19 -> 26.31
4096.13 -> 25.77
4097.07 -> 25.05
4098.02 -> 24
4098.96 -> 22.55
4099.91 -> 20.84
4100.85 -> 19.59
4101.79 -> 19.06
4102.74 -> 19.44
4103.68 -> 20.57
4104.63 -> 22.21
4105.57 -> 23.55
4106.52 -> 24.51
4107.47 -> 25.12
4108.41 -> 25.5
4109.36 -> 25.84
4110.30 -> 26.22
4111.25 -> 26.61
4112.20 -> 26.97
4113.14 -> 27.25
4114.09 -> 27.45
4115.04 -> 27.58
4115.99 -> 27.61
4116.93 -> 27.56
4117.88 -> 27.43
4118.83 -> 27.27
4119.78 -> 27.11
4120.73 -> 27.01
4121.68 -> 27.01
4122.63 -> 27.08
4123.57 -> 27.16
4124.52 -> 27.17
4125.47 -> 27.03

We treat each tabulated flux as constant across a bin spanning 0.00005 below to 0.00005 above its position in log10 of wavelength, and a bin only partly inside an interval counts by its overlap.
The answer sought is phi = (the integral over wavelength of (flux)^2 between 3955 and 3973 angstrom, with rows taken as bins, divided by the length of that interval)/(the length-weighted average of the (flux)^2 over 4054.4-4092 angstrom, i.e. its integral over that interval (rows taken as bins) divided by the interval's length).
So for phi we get 0.52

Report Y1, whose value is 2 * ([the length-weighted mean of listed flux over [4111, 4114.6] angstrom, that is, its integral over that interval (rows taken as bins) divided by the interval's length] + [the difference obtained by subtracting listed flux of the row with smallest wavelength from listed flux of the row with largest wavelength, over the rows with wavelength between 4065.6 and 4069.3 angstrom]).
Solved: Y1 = 55.3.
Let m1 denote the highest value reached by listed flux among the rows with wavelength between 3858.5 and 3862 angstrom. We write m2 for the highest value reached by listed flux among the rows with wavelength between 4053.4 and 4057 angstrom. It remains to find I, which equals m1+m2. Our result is 51.0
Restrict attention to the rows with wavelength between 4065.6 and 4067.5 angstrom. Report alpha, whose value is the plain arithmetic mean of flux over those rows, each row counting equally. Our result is 25.0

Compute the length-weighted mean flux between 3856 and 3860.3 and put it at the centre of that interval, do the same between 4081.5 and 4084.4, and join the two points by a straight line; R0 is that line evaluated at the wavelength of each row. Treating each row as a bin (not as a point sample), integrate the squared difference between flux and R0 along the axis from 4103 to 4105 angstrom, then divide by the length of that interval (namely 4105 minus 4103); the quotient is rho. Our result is 30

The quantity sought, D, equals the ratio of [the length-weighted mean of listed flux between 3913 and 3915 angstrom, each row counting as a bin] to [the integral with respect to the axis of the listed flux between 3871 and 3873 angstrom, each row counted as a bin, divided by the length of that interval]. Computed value 1.07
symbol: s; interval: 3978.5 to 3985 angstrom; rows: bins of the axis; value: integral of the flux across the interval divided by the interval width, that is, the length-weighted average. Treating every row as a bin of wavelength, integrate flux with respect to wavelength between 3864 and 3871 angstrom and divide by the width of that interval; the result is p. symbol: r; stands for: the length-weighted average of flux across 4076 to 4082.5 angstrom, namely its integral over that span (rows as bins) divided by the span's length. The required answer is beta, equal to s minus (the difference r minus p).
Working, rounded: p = 25.0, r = 26.1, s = 25.6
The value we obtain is 24.6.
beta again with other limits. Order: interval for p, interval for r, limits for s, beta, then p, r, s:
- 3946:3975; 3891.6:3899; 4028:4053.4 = 23.5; 20.0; 23.1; 26.5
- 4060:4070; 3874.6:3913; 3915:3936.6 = 20.2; 25.3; 23.0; 17.9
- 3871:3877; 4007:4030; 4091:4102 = 21.4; 23.8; 26.8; 24.4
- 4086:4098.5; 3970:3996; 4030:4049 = 28.9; 26.5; 24.1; 26.4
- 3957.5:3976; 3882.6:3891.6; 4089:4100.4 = 23.4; 17.5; 19.6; 25.6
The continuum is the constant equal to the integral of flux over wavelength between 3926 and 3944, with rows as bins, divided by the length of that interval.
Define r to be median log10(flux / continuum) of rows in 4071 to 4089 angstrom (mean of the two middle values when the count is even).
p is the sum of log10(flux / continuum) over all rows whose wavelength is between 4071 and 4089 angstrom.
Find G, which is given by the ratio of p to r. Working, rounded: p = 4.6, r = 0.243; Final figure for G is 19.1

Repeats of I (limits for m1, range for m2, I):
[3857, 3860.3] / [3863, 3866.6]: 49.0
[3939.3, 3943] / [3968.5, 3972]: 36.9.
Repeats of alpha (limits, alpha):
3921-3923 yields 23.2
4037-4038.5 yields 27.8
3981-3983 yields 25.6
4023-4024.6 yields 26.9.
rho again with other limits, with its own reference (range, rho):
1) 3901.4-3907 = 0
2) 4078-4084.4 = 0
